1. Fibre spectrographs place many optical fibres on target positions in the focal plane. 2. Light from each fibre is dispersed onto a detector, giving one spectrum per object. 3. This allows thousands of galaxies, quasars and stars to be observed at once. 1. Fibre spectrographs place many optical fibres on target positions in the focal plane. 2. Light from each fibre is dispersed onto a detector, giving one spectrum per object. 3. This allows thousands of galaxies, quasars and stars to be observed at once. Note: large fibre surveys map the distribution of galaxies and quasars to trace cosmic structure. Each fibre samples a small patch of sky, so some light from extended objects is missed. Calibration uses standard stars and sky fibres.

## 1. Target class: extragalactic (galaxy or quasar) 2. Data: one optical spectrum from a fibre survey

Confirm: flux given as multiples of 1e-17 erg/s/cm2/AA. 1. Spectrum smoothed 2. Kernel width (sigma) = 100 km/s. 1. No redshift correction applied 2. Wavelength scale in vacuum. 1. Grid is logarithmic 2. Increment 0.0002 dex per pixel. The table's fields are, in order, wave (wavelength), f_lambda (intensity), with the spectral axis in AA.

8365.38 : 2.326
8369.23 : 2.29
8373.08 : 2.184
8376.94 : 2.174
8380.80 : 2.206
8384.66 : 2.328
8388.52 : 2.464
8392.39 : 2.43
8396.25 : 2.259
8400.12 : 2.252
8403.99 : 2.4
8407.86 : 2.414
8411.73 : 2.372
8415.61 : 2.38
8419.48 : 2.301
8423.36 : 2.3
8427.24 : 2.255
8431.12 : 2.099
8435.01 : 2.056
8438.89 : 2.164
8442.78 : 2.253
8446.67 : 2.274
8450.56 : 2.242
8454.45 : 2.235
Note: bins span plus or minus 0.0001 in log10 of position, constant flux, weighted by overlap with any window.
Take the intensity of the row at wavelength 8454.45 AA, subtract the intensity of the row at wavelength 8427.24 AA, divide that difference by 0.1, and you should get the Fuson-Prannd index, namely -0.2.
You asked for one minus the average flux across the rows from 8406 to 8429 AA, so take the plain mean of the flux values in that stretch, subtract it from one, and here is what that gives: -1.34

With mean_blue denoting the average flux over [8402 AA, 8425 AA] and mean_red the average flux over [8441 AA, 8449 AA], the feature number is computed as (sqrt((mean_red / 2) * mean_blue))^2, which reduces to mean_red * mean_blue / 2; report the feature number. 2.67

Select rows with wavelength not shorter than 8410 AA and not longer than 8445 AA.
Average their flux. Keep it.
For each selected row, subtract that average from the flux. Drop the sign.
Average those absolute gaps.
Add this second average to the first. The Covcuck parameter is 2.33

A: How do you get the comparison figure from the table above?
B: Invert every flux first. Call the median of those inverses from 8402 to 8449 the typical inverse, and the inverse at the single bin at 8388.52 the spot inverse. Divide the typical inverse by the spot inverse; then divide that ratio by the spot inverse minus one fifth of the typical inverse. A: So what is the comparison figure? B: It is 3.38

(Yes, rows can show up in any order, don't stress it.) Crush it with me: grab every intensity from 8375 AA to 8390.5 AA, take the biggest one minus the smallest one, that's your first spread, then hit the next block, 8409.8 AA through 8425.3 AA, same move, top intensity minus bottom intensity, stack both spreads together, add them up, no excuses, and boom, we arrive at 0.370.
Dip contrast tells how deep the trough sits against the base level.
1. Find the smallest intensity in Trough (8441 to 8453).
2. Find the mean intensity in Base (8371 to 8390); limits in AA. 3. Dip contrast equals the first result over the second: 0.99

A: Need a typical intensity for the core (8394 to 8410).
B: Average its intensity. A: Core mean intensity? 2.33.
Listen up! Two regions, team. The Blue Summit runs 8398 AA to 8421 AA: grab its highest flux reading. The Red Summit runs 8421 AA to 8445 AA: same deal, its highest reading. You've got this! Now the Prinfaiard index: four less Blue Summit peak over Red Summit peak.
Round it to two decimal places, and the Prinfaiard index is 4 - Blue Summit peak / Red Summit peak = 2.95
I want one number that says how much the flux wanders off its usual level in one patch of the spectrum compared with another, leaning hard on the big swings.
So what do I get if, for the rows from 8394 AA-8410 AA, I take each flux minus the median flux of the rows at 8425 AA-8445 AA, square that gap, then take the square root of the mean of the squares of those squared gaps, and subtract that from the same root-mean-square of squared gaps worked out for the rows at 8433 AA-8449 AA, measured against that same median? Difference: -0.033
